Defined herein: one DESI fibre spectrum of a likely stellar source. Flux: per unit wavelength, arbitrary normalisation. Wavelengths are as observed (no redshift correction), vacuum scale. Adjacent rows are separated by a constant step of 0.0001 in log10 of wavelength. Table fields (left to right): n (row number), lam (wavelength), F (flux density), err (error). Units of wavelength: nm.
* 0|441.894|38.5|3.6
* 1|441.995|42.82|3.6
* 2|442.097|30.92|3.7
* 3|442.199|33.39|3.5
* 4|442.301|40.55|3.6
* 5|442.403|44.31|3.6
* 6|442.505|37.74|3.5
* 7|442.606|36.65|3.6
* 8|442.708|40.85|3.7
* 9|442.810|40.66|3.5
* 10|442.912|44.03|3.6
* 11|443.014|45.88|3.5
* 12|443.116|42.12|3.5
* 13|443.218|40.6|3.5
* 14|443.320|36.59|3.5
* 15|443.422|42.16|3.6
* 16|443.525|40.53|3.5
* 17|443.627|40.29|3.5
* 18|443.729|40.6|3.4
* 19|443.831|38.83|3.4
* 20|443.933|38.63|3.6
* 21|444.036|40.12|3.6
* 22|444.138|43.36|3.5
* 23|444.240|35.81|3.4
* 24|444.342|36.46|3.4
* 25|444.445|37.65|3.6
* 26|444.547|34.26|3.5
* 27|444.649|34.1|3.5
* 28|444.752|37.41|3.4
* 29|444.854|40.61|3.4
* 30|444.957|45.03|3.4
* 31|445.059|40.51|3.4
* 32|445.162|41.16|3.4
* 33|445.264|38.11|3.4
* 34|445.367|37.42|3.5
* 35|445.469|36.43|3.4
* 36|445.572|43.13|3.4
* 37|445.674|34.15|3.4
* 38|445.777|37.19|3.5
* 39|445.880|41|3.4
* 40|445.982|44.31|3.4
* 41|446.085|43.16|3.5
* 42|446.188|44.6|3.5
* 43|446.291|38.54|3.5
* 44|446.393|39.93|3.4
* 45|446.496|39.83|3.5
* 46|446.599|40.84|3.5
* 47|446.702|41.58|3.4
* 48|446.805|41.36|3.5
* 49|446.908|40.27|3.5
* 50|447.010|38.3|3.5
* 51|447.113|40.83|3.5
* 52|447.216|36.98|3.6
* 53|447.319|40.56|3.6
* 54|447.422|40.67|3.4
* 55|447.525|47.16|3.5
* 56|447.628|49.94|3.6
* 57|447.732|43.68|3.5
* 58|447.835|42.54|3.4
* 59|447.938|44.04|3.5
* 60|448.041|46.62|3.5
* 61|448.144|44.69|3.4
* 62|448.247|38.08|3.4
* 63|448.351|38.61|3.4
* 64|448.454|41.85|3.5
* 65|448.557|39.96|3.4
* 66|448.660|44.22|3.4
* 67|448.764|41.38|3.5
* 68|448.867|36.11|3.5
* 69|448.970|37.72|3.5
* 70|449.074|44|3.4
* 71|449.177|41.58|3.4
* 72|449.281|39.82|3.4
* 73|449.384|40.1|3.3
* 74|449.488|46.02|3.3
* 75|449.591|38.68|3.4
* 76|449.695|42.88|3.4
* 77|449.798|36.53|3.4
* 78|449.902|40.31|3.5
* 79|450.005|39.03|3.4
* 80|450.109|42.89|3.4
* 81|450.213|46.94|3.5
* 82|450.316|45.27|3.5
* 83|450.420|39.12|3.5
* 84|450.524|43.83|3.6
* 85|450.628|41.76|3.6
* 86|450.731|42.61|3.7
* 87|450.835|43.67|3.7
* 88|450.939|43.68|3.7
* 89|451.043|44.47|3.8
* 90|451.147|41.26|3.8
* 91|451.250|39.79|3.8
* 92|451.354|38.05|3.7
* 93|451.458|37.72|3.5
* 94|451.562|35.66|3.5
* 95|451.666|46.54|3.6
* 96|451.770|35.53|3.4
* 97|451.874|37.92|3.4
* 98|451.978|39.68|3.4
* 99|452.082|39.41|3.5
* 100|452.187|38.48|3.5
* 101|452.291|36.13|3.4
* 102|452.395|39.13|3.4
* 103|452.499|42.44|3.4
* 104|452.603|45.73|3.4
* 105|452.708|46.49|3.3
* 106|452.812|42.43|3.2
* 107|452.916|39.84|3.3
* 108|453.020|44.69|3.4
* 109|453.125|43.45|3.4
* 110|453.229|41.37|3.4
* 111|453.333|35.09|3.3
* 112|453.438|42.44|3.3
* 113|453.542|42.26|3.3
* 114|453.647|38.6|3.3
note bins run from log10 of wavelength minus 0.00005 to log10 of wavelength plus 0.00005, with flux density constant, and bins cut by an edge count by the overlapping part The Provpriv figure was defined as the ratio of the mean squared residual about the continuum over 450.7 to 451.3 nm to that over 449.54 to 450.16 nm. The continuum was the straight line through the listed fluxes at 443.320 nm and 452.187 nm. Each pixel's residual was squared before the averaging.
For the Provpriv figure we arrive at 2.3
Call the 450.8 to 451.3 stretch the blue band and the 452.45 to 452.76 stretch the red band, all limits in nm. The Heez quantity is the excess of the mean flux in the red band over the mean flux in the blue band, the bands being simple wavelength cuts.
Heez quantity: 2.3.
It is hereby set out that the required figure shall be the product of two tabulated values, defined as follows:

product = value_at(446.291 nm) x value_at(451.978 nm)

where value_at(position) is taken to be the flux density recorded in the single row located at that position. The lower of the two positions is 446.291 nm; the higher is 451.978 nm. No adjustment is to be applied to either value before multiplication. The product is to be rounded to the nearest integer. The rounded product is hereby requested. 1529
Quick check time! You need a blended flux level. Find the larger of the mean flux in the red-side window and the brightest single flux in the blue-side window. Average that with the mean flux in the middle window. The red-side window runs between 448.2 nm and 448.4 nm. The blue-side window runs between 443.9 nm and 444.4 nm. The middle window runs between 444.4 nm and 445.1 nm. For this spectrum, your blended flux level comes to 40.9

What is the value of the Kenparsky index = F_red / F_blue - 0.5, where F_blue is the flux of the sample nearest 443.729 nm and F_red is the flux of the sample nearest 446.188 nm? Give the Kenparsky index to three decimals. 0.599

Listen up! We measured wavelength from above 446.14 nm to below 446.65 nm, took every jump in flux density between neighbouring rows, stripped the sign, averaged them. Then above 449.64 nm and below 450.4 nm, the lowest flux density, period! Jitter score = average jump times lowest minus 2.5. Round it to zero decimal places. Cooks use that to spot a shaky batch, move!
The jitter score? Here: 76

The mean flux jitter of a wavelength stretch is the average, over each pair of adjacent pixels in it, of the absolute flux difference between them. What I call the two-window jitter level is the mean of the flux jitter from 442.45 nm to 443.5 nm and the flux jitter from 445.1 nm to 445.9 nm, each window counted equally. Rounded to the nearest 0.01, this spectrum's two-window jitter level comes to 3.37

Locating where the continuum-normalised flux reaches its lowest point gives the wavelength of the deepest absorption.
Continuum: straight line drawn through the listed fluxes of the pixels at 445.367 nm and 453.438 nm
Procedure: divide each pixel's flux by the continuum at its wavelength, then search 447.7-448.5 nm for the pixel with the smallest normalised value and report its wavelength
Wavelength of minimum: 448.247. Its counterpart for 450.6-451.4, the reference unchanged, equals 451.354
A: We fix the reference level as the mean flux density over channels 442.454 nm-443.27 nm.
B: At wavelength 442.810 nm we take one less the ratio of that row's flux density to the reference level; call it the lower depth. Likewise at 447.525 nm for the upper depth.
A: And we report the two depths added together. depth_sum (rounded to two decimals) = -0.14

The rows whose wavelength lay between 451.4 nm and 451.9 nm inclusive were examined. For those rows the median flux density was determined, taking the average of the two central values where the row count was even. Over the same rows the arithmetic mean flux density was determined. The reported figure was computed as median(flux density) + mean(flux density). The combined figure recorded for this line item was 76.4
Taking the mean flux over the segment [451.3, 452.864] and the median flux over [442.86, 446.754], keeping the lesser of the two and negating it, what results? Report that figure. -40.1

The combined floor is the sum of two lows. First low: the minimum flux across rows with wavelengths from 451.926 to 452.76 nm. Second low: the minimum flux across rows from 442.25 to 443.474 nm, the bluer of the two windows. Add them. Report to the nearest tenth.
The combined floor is 72.7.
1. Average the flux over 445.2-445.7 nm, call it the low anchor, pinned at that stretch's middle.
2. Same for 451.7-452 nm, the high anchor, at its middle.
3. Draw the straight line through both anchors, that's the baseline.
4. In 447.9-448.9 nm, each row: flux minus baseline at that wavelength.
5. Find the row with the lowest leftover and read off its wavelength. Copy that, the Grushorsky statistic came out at 448.867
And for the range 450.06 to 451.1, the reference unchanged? 450.420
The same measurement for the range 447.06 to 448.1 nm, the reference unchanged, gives 447.216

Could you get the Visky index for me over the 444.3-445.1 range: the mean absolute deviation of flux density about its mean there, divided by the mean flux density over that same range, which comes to 0.074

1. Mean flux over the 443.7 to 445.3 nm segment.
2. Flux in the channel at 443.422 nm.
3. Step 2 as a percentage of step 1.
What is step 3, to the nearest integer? 108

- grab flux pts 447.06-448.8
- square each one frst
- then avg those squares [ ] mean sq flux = 1814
